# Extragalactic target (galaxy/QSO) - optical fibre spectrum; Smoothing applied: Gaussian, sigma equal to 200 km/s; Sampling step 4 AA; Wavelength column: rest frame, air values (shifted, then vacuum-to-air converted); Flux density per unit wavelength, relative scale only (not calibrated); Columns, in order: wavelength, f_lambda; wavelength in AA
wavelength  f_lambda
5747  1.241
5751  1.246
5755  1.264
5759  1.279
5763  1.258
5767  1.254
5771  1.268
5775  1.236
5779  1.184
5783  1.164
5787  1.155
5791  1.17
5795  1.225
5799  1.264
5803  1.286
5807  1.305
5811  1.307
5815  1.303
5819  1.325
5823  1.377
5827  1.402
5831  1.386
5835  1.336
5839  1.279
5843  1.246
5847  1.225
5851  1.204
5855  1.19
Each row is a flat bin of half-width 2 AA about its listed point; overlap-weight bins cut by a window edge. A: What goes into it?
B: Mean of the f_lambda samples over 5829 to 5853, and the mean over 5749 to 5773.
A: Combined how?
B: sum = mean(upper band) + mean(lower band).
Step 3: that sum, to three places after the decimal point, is 2.541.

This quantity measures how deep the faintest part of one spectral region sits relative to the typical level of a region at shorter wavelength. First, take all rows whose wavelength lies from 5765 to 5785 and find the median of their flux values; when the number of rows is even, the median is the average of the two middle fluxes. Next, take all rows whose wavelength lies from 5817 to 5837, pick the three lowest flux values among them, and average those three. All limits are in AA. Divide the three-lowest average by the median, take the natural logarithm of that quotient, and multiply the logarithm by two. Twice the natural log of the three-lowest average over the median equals 0.17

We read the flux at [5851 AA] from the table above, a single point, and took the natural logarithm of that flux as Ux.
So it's 0.19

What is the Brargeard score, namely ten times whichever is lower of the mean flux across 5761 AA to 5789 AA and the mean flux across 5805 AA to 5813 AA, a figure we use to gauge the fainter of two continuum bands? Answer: 12.2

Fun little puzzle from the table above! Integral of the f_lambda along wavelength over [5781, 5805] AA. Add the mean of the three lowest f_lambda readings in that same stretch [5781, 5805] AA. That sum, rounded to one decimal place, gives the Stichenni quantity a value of 30.2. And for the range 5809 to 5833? 33.7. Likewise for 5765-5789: 30.2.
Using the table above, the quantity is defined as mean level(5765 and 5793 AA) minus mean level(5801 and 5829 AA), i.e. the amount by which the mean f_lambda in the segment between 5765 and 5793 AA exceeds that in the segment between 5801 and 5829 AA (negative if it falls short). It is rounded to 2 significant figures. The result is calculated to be -0.12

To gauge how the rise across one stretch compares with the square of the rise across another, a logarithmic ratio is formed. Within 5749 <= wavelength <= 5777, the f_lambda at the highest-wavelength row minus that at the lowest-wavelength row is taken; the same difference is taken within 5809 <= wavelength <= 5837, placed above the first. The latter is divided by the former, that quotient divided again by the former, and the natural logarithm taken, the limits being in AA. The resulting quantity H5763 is 5.7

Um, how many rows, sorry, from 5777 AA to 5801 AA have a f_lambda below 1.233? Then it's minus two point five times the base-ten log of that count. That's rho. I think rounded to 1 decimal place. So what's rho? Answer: -1.7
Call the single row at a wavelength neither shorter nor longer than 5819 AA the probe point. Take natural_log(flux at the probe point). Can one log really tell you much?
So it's 0.281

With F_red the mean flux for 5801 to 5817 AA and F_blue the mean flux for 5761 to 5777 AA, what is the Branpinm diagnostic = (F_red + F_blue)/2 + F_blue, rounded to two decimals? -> 2.53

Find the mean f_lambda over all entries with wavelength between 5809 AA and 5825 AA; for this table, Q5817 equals 1.33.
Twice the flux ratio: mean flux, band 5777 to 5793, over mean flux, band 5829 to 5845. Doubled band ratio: 1.78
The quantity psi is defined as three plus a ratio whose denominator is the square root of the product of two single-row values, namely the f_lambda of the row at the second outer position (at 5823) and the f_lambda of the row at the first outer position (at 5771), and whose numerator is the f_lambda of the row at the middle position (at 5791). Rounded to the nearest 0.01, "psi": 3.89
